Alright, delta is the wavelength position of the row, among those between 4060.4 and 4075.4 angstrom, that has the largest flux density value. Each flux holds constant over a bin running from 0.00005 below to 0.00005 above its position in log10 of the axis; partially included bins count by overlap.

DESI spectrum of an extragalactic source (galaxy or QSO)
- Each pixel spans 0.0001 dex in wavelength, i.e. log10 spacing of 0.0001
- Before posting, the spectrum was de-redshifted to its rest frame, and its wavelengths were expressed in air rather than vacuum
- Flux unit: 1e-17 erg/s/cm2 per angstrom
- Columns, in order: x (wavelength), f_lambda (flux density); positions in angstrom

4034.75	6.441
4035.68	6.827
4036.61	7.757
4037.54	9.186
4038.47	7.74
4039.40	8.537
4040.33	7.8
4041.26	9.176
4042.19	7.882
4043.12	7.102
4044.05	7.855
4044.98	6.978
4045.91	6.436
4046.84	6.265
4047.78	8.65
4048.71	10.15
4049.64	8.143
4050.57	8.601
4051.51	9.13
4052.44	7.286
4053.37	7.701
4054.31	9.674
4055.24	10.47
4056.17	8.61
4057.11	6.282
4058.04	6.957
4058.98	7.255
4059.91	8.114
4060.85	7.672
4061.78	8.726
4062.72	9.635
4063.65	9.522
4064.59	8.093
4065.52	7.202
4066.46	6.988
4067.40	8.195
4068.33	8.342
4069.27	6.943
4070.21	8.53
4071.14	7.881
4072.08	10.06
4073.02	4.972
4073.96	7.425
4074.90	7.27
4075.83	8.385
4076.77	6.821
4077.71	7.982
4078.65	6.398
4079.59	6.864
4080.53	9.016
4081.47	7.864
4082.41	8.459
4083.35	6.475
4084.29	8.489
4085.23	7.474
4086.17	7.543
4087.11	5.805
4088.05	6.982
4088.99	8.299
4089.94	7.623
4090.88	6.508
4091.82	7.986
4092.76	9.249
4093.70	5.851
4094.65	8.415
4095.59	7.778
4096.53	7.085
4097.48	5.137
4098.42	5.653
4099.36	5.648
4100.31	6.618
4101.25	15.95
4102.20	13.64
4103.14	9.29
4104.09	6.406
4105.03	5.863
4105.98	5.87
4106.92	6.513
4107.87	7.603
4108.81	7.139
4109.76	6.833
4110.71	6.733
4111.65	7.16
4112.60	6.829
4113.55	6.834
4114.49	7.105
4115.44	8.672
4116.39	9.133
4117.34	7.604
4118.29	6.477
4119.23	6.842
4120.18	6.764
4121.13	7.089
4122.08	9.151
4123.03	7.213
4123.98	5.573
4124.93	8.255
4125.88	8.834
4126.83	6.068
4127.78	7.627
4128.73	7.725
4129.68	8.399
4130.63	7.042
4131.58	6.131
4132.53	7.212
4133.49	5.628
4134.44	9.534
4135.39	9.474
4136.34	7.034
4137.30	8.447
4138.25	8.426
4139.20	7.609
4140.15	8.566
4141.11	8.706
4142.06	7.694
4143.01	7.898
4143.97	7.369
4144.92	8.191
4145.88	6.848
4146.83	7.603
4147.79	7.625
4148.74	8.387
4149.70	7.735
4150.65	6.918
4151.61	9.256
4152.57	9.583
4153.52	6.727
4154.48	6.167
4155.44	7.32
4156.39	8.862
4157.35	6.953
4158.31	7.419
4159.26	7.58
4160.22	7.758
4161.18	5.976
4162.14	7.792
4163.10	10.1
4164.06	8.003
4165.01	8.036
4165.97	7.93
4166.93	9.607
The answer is 4072.08 angstrom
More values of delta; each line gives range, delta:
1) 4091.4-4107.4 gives 4101.25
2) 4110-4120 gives 4116.39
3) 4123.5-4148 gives 4134.44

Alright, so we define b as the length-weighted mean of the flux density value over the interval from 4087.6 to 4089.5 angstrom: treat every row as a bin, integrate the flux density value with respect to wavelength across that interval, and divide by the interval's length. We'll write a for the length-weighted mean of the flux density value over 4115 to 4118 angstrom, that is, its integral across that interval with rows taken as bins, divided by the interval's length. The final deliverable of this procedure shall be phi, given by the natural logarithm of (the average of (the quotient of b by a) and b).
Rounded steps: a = 8.3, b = 7.6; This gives 1.45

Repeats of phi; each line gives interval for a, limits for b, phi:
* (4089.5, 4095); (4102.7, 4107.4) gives 1.34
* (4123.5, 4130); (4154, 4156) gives 1.36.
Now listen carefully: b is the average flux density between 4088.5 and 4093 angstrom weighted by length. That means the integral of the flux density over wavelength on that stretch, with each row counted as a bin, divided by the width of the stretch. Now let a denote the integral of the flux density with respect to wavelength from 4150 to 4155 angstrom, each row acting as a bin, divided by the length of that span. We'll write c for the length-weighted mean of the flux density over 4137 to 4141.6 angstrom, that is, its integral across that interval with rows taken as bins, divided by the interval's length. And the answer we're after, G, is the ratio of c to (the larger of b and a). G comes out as 1.06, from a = 7.7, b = 7.9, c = 8.4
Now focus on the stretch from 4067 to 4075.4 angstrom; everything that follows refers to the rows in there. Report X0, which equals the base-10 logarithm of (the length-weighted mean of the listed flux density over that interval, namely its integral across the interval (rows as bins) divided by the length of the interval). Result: 0.89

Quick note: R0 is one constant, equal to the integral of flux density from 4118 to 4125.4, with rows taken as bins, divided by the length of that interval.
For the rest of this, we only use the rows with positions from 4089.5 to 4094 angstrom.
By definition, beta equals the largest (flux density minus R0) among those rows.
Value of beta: 2.1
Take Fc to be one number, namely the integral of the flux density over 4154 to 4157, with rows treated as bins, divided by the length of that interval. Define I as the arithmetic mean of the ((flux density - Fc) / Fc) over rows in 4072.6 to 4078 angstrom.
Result -0.04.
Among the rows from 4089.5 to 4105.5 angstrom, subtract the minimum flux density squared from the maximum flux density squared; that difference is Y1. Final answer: 228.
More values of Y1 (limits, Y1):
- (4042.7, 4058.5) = 70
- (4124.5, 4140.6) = 59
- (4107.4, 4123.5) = 42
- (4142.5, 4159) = 54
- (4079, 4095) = 52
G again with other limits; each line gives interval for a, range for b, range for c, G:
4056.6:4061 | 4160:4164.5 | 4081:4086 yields 0.98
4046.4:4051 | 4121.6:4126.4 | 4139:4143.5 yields 0.97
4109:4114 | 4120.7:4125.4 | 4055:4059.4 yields 1.04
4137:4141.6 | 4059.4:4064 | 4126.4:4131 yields 0.85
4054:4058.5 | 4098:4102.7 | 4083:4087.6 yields 0.75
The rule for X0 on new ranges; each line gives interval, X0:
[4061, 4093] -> 0.89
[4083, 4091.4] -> 0.86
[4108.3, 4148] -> 0.88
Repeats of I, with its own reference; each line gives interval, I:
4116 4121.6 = -0.01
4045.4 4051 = 0.08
